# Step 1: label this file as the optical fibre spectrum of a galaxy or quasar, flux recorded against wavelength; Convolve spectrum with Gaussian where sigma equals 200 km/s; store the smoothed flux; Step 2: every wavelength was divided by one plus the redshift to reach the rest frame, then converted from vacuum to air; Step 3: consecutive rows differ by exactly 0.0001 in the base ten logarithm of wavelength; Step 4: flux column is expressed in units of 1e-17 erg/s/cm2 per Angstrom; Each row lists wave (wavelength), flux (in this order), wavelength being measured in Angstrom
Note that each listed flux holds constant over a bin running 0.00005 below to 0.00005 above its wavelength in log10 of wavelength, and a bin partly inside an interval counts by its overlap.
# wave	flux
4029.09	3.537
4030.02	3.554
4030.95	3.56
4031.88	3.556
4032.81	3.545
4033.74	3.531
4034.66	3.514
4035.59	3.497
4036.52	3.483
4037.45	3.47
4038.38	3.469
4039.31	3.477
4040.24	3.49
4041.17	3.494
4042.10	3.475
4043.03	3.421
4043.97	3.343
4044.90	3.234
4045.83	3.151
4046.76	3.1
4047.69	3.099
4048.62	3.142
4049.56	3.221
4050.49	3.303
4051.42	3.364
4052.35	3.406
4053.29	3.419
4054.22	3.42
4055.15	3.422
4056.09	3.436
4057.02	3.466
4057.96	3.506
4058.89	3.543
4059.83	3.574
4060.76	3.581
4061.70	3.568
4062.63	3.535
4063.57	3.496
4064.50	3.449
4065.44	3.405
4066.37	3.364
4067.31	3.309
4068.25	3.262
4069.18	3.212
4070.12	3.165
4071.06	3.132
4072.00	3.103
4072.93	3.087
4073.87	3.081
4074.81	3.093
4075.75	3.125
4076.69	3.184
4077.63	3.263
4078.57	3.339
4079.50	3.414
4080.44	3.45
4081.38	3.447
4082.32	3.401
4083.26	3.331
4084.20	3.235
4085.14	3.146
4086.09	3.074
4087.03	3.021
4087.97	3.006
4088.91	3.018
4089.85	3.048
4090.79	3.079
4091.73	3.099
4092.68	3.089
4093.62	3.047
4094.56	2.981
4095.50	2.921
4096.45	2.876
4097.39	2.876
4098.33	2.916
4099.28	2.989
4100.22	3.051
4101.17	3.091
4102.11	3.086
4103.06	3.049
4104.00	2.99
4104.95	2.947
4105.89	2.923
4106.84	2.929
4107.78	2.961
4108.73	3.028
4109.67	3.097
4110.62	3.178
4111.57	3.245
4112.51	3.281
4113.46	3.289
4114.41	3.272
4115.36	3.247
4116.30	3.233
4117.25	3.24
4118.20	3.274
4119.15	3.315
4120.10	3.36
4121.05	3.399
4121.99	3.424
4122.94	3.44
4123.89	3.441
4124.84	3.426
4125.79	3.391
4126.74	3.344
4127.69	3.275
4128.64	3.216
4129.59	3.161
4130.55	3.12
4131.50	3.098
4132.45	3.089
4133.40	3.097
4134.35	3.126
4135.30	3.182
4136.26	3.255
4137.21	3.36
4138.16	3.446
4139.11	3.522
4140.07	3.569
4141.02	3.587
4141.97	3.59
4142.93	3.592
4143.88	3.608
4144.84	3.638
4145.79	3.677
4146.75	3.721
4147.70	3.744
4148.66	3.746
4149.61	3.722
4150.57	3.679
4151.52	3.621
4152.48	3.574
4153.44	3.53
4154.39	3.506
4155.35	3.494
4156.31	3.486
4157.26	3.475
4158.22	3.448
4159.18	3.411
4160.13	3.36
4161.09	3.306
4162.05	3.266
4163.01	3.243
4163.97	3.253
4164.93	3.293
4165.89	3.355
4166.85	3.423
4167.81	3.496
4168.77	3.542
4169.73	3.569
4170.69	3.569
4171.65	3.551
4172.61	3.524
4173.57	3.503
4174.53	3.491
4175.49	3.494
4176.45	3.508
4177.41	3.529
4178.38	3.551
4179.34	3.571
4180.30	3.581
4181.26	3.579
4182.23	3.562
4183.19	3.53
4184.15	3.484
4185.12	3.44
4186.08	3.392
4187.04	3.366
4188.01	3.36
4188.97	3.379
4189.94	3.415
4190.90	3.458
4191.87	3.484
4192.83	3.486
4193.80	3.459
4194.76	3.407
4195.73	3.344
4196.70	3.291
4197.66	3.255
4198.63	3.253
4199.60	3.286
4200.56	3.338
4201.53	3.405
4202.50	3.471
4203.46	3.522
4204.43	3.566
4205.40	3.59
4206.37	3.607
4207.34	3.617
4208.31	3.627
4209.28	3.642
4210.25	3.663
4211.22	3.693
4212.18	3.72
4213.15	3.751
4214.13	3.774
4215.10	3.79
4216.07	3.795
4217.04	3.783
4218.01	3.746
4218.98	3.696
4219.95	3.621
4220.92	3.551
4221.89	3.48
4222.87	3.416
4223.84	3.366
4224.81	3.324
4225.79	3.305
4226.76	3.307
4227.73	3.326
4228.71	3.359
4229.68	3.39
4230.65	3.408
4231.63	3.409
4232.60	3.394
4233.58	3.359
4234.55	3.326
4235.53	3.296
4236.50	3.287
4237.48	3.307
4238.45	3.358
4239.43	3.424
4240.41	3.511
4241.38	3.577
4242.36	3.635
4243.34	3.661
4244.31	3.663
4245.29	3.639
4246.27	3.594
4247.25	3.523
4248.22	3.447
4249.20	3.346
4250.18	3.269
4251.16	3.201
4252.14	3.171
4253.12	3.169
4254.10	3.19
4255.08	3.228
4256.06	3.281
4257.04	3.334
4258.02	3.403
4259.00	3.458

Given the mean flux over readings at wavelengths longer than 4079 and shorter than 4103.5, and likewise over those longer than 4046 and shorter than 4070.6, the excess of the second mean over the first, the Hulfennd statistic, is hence 0.27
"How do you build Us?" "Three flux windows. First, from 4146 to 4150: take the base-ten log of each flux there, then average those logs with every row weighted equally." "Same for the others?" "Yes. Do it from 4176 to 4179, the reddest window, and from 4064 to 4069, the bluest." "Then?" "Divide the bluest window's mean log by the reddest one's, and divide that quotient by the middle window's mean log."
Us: 1.68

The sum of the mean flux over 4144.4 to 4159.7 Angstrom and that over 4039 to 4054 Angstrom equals 6.91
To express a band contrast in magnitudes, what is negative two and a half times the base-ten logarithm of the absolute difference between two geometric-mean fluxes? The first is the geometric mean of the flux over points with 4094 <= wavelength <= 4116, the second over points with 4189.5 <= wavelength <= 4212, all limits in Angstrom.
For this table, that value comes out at 0.94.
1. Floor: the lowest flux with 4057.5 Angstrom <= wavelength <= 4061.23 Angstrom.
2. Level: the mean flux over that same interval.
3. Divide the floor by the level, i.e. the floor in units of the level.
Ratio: 0.987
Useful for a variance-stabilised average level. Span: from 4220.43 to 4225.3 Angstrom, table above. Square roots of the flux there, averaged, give 1.85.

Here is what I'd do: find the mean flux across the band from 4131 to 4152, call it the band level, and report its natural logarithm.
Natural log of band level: 1.25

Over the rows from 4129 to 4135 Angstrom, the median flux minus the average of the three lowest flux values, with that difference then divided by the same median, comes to 0.005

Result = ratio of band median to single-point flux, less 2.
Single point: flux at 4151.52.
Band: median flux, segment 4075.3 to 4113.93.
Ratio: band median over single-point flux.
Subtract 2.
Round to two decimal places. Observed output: -1.15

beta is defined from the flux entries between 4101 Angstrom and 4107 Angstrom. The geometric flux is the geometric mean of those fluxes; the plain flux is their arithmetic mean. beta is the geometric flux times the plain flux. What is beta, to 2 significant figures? 9.0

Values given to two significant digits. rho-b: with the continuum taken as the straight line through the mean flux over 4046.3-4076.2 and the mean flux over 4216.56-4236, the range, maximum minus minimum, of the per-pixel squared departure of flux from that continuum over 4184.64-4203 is 0.029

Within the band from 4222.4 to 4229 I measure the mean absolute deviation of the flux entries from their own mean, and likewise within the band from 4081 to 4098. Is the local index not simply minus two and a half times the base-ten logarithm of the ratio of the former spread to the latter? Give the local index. 1.5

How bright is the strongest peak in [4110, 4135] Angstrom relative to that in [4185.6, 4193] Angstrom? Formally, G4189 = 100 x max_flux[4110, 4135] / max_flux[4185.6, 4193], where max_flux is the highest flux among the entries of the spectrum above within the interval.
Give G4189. 99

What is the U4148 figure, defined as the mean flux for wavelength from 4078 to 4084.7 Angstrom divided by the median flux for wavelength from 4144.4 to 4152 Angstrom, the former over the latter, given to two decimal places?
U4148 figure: 0.91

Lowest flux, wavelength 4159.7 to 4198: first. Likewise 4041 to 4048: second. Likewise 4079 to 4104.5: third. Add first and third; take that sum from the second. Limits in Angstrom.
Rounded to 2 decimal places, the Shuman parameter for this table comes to -3.02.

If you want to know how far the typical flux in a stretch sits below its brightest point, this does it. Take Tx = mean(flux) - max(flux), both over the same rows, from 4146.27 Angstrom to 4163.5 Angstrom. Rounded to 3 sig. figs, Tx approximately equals -0.228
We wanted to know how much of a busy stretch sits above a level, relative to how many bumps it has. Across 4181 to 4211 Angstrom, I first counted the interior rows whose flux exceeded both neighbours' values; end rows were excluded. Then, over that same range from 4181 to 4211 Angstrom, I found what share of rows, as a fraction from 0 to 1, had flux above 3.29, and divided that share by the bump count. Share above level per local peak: 0.90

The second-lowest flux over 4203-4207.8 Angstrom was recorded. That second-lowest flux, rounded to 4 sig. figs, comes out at 3.566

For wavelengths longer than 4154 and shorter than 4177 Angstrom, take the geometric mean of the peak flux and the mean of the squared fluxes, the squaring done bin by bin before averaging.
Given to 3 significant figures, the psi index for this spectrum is 6.50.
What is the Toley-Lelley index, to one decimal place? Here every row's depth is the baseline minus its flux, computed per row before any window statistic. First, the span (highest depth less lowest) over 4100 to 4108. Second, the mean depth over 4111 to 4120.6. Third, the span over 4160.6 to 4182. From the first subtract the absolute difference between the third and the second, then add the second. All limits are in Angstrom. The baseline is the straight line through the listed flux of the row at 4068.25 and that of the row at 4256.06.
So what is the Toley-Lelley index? -0.2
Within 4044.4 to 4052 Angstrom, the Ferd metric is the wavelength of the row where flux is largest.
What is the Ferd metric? 4051.42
